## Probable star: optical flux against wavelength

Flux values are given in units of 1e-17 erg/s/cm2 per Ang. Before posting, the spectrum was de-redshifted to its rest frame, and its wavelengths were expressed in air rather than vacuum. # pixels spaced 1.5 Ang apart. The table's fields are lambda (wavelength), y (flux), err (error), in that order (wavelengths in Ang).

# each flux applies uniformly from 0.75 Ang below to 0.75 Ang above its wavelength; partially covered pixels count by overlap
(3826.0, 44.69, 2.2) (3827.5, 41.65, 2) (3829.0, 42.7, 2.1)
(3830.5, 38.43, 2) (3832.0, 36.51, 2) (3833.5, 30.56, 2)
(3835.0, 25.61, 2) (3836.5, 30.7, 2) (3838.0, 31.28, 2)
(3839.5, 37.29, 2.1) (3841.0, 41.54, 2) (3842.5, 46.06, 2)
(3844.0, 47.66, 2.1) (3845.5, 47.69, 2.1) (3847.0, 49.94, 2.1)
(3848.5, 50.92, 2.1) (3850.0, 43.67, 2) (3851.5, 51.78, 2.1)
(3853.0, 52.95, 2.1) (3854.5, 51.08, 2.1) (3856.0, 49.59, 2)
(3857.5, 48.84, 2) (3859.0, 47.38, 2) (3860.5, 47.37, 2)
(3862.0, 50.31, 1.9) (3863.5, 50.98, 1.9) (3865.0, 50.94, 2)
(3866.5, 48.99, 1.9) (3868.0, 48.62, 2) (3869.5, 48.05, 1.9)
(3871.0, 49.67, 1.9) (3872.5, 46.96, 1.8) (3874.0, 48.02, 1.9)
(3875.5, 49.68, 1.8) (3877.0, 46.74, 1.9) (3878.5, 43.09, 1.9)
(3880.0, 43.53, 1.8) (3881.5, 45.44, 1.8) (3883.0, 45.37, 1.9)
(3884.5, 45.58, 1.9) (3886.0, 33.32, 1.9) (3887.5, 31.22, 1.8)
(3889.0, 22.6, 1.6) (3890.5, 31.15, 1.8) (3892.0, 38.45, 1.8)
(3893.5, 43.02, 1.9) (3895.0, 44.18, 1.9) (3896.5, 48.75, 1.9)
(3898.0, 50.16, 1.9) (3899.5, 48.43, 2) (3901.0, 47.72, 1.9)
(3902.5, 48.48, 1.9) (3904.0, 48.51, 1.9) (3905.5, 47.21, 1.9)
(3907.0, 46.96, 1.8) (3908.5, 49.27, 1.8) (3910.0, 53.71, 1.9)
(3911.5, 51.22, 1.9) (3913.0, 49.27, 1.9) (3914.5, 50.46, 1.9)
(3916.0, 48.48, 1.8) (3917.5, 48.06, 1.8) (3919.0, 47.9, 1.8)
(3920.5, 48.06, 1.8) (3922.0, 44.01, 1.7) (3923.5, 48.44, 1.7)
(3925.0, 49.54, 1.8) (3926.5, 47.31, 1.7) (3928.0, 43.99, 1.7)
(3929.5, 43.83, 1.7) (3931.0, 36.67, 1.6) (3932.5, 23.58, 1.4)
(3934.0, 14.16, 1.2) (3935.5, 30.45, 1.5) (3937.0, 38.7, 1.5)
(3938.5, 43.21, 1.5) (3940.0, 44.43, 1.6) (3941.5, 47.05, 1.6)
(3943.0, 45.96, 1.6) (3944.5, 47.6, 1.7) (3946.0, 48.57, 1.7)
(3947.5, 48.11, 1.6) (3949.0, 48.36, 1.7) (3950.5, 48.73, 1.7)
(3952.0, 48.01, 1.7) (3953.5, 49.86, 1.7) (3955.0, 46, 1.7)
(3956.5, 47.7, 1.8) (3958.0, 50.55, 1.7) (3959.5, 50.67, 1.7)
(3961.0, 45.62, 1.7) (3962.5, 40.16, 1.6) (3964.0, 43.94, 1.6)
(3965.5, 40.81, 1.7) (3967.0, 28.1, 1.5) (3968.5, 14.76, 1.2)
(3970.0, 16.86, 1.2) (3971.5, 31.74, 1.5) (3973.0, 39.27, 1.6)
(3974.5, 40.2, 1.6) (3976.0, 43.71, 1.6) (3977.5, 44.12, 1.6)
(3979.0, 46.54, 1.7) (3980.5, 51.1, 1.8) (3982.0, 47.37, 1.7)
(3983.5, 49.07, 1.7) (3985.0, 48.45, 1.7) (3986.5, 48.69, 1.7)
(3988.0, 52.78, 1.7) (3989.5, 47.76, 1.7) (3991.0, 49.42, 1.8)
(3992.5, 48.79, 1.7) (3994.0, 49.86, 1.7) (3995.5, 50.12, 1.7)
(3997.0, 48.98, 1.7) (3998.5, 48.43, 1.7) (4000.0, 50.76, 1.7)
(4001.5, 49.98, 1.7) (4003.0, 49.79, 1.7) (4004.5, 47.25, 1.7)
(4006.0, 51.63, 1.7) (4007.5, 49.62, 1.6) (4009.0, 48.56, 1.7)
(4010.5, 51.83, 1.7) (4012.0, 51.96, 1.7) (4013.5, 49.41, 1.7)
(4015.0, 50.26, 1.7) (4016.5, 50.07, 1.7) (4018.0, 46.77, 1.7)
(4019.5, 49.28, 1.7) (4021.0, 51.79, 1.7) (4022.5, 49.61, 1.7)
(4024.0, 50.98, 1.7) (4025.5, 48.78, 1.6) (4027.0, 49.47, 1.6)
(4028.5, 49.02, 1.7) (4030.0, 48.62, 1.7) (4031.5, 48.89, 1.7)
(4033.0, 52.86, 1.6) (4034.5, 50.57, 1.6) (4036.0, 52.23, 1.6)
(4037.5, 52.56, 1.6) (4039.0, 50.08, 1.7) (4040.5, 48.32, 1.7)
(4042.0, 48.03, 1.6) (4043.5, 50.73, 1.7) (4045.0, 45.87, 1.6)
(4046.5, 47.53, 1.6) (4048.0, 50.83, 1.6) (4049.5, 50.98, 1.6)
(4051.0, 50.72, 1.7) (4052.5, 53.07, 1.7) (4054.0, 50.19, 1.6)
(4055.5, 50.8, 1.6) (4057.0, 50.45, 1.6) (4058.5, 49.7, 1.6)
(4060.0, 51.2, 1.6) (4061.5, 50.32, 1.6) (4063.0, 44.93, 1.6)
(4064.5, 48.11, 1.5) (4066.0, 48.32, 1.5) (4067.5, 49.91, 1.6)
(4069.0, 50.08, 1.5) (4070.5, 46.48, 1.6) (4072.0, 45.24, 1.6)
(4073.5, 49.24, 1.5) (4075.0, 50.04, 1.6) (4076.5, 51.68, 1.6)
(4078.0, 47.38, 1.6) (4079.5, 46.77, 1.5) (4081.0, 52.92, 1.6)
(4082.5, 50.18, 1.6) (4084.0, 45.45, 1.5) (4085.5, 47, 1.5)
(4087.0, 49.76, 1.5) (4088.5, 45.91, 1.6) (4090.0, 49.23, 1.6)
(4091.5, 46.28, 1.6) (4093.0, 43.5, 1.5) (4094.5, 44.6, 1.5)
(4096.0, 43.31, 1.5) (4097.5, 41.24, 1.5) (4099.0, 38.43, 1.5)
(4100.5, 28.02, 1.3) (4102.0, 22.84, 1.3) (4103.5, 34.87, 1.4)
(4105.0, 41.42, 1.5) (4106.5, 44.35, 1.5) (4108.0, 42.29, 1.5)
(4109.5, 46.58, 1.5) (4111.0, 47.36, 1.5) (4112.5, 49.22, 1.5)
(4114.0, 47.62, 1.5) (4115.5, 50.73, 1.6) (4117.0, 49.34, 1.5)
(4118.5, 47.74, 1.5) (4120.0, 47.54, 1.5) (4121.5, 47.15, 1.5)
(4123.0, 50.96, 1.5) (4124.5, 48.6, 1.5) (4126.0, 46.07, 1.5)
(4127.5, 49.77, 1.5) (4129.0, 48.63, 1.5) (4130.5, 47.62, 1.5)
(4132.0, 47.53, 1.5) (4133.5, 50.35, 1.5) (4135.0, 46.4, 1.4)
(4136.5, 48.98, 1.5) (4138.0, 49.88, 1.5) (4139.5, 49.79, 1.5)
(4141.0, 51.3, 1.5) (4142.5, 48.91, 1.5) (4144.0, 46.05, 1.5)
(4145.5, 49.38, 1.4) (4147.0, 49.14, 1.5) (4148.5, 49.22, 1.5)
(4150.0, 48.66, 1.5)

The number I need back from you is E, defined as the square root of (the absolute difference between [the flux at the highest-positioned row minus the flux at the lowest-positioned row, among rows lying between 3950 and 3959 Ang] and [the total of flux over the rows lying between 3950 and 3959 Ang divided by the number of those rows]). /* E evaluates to 6.83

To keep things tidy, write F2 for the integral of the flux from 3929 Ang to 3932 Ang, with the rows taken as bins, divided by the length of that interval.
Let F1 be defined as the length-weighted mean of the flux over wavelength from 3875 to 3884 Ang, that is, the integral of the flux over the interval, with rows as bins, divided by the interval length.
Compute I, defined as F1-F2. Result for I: 7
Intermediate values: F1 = 45.5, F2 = 39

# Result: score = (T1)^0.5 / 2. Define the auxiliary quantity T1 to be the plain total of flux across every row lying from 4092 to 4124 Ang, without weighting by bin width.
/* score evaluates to 15.1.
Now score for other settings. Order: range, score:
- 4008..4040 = 16.2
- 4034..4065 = 16.2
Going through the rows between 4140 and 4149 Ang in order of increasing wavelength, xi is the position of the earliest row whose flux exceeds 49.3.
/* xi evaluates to 4141.0 Ang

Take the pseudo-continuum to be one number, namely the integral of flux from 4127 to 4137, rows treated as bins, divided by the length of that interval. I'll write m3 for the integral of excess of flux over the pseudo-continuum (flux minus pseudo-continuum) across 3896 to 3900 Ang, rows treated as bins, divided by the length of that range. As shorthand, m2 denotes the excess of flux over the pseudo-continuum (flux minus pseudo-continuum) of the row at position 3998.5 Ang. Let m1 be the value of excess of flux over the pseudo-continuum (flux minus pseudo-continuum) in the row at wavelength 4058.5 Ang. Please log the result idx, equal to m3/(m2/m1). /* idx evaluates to 143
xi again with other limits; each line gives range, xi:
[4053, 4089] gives 4054.0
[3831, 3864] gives 3847.0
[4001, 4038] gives 4001.5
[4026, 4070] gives 4027.0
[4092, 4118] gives 4115.5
